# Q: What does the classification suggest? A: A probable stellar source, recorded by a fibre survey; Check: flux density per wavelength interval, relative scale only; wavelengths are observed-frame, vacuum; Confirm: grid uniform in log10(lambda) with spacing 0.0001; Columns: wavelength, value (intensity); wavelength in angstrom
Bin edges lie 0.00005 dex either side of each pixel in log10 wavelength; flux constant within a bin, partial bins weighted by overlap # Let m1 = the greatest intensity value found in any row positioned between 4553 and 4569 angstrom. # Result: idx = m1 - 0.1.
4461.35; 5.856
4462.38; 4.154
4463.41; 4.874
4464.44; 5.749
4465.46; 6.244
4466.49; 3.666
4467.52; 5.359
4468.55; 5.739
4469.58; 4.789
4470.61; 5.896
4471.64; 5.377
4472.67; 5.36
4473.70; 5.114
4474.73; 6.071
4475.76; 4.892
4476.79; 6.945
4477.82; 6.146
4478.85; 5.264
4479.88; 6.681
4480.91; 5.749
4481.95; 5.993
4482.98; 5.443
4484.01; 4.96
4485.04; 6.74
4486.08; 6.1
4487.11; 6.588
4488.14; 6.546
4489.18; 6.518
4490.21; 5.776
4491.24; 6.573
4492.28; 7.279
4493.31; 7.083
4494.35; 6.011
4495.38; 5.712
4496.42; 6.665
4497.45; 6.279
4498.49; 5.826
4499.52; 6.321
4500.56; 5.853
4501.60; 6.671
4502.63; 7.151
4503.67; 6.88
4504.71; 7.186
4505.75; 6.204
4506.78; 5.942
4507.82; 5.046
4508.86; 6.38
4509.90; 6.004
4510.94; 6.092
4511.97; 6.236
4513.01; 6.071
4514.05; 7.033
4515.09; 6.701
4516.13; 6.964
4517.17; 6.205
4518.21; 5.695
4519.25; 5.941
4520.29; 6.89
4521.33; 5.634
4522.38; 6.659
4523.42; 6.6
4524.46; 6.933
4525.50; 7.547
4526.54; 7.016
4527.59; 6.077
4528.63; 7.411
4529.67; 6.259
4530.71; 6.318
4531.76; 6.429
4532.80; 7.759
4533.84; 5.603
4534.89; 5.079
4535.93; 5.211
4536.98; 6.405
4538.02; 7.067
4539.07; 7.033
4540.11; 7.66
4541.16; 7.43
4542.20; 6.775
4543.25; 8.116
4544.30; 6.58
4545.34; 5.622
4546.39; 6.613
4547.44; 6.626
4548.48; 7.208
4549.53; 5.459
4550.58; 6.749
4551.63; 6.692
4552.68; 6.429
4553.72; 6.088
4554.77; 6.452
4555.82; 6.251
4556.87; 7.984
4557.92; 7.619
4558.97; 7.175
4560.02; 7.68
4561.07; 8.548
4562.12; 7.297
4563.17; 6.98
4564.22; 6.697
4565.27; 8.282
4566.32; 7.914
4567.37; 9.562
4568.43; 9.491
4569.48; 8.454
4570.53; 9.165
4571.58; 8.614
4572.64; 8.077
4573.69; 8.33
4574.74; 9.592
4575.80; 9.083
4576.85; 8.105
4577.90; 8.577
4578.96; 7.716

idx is 9.46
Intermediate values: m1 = 9.562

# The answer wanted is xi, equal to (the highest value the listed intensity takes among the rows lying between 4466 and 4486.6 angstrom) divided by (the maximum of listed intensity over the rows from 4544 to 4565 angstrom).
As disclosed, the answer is 0.81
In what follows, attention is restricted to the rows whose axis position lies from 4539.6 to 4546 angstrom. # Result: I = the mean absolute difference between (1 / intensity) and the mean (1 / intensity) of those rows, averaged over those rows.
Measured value 0.015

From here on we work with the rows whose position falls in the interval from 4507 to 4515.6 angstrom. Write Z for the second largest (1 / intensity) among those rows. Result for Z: 0.167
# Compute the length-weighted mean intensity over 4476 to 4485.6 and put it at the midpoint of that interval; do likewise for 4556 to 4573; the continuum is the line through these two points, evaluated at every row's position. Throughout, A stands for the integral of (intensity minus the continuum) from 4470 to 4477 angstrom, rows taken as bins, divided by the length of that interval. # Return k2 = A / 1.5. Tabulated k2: -0.12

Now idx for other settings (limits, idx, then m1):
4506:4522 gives 6.93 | 7.033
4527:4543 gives 7.66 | 7.759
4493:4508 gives 7.09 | 7.186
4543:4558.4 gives 8.02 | 8.116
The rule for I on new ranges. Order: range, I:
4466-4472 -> 0.027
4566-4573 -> 0.007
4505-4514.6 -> 0.009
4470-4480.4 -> 0.017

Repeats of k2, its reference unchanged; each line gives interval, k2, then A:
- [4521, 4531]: -0.28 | -0.42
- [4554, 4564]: -0.42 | -0.64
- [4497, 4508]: -0.11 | -0.16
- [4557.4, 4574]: 0.02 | 0.03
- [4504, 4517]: -0.25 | -0.38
